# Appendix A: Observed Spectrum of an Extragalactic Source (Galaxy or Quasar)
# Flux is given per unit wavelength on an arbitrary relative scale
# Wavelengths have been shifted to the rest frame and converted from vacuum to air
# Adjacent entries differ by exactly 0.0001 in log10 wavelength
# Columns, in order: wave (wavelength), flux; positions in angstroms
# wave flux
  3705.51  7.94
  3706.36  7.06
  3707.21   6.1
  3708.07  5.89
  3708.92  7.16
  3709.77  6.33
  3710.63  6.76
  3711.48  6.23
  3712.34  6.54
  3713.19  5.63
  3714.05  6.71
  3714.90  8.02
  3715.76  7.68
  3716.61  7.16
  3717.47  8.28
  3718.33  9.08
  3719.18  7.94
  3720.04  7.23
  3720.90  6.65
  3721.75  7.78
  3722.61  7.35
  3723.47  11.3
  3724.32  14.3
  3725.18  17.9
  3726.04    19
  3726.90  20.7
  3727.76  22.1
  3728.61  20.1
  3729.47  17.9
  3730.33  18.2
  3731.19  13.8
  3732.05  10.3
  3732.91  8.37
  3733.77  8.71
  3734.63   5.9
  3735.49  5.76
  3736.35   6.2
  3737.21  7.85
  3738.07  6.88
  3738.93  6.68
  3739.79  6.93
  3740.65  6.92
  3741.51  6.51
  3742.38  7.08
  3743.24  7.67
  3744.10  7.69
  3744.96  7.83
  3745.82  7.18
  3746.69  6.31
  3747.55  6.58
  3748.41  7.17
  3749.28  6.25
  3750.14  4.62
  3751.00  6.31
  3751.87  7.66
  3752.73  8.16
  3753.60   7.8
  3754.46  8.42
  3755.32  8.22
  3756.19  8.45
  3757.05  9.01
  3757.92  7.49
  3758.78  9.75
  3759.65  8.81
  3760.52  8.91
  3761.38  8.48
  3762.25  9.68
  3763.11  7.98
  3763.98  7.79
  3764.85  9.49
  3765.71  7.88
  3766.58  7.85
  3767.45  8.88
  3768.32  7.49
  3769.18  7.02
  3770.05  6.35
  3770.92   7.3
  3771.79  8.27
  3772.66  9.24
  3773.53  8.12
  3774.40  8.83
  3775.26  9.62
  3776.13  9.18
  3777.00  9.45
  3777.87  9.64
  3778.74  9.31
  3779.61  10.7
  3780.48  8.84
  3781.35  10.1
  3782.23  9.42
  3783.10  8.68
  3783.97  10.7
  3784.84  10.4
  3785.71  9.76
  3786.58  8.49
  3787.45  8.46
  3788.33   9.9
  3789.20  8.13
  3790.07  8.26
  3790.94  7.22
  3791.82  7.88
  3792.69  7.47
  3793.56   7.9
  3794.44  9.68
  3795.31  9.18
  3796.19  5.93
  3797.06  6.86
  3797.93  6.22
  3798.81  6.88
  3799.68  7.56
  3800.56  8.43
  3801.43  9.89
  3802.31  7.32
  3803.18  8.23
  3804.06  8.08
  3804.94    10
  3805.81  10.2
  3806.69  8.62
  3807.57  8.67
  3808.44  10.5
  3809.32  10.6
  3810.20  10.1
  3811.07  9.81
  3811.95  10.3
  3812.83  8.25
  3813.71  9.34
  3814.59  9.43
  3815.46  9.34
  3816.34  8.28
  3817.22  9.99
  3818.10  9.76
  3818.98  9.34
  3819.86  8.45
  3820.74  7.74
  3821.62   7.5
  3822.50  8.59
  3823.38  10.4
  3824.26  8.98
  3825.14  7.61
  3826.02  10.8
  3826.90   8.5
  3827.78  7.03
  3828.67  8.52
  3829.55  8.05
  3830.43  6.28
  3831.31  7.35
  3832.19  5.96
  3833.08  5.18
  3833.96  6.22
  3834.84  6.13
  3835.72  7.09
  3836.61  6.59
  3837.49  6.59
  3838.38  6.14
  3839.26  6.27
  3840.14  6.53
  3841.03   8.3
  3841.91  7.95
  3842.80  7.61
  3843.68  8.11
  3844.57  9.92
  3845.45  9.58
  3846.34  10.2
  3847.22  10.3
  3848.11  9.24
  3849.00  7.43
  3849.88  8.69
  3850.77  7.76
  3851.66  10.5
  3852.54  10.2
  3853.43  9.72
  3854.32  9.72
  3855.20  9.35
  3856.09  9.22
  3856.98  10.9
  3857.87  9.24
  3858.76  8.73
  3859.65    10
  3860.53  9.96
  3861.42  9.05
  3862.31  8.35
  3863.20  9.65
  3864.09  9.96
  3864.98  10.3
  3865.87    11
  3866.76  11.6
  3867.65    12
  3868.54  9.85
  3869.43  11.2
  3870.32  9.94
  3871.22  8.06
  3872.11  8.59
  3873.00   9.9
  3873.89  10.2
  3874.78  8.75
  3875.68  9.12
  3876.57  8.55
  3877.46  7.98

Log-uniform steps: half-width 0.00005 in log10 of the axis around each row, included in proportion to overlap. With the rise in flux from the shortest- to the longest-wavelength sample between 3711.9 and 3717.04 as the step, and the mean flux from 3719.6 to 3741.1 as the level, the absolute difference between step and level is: 11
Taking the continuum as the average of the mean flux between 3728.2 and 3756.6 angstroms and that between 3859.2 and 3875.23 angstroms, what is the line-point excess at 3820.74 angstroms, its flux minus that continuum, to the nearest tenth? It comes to -1.5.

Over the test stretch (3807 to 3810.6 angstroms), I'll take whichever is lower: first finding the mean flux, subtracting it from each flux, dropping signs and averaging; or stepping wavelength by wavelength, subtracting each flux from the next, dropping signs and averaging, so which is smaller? 0.65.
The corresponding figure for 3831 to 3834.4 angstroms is 0.61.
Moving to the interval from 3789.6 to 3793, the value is 0.36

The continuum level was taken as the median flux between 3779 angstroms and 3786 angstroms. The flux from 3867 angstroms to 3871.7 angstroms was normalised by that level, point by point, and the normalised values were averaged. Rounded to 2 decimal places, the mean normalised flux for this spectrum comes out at 1.03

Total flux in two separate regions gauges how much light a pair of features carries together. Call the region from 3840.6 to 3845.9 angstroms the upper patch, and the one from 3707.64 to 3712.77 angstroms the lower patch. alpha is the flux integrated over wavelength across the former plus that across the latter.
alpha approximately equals 79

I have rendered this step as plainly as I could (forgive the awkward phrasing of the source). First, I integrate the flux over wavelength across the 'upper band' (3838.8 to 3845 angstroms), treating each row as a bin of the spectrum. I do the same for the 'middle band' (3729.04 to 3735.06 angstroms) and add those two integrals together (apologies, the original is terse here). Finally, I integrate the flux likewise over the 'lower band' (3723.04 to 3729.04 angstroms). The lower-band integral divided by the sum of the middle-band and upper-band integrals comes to 0.898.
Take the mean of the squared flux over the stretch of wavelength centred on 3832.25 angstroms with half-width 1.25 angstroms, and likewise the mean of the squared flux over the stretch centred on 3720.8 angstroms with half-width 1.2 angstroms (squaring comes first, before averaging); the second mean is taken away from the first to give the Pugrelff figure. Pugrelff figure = -14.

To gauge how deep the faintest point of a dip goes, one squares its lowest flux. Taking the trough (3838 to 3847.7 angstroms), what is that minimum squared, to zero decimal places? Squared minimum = 38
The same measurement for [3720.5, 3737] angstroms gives 33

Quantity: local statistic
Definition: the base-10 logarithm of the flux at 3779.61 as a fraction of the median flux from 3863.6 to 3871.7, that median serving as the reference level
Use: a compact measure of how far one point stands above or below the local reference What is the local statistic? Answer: 0.02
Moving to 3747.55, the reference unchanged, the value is -0.19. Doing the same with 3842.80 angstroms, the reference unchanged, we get -0.13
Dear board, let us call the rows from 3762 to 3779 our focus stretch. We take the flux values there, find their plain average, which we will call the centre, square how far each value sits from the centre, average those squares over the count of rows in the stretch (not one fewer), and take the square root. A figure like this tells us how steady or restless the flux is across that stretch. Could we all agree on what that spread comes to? 0.97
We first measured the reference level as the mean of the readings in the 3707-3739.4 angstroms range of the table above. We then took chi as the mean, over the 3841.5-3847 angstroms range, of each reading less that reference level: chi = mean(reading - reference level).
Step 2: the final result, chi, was -1.0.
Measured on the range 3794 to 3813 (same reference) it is -1.2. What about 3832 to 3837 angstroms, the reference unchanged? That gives -3.7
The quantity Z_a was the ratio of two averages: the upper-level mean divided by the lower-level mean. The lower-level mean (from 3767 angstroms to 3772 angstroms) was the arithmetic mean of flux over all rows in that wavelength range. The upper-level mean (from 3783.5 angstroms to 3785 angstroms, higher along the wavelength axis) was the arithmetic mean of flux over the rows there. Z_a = 1.40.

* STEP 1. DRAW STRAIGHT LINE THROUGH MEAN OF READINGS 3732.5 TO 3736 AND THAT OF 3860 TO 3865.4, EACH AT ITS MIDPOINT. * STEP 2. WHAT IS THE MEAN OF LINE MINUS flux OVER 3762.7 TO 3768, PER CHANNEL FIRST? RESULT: -0.6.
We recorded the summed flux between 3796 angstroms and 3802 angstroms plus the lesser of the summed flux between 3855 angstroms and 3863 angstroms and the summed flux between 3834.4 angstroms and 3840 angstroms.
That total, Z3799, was 91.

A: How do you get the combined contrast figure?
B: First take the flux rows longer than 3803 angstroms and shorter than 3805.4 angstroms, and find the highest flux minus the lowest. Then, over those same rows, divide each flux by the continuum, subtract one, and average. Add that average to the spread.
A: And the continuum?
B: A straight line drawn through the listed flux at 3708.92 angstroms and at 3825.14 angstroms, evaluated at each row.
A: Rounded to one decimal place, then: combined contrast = 2.1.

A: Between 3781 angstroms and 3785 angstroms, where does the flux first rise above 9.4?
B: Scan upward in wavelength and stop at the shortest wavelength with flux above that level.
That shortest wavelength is 3781.35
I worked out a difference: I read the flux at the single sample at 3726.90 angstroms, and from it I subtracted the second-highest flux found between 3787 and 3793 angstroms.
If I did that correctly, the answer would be 12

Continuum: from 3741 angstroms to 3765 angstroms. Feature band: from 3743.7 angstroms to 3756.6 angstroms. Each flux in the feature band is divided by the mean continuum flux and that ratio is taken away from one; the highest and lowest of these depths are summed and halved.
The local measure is 0.16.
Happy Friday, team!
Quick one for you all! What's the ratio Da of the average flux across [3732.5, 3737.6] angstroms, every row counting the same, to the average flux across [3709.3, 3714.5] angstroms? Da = 1.12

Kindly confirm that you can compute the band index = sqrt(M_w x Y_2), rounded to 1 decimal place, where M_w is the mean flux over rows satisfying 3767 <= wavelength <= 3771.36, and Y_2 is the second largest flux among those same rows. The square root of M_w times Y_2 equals 7.4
